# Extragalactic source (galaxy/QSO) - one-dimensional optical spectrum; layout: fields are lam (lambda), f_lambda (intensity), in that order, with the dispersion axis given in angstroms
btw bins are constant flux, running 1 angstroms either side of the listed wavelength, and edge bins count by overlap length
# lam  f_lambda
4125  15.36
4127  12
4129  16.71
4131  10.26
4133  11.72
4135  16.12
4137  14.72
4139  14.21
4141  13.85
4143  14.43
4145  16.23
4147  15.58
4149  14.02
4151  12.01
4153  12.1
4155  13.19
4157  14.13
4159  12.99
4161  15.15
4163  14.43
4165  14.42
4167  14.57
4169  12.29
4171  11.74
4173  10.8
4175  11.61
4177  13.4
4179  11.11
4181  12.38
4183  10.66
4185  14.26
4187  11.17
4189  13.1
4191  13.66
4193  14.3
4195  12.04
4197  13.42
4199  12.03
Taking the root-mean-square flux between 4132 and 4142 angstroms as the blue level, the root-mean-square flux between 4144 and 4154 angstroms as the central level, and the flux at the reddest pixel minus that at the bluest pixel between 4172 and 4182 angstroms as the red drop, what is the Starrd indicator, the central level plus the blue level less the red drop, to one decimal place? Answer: 26.7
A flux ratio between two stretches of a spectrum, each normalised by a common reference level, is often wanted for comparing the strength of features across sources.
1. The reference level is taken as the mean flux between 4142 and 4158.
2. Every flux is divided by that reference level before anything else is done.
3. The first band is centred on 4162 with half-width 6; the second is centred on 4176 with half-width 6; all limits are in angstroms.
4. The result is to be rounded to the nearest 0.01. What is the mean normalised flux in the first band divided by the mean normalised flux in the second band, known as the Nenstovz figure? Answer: 1.21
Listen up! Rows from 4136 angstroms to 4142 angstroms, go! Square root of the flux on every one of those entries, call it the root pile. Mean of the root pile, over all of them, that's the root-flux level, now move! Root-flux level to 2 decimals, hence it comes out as 3.78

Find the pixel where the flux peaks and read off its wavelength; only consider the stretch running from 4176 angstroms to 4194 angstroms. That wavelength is 4193 angstroms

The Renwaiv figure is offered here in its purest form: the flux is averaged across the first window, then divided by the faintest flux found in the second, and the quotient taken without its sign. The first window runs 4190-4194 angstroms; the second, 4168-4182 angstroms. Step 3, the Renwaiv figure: 1.29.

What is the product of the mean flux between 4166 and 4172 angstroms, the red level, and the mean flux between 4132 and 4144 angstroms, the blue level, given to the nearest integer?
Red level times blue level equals 182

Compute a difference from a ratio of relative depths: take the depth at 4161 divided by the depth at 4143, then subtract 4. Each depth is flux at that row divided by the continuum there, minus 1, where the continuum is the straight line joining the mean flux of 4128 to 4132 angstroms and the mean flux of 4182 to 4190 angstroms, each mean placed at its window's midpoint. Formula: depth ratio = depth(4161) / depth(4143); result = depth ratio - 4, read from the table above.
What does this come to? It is -2.0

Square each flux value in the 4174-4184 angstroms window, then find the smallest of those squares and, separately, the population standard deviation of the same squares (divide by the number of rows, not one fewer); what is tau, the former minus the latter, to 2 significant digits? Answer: 90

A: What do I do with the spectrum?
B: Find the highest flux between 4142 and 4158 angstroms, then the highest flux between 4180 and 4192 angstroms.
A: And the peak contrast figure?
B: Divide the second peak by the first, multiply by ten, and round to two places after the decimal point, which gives 8.79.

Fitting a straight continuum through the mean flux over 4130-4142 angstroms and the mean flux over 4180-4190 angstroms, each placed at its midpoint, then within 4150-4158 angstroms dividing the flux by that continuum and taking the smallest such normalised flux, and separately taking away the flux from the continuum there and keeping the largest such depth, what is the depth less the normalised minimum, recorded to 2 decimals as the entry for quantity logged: 0.20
